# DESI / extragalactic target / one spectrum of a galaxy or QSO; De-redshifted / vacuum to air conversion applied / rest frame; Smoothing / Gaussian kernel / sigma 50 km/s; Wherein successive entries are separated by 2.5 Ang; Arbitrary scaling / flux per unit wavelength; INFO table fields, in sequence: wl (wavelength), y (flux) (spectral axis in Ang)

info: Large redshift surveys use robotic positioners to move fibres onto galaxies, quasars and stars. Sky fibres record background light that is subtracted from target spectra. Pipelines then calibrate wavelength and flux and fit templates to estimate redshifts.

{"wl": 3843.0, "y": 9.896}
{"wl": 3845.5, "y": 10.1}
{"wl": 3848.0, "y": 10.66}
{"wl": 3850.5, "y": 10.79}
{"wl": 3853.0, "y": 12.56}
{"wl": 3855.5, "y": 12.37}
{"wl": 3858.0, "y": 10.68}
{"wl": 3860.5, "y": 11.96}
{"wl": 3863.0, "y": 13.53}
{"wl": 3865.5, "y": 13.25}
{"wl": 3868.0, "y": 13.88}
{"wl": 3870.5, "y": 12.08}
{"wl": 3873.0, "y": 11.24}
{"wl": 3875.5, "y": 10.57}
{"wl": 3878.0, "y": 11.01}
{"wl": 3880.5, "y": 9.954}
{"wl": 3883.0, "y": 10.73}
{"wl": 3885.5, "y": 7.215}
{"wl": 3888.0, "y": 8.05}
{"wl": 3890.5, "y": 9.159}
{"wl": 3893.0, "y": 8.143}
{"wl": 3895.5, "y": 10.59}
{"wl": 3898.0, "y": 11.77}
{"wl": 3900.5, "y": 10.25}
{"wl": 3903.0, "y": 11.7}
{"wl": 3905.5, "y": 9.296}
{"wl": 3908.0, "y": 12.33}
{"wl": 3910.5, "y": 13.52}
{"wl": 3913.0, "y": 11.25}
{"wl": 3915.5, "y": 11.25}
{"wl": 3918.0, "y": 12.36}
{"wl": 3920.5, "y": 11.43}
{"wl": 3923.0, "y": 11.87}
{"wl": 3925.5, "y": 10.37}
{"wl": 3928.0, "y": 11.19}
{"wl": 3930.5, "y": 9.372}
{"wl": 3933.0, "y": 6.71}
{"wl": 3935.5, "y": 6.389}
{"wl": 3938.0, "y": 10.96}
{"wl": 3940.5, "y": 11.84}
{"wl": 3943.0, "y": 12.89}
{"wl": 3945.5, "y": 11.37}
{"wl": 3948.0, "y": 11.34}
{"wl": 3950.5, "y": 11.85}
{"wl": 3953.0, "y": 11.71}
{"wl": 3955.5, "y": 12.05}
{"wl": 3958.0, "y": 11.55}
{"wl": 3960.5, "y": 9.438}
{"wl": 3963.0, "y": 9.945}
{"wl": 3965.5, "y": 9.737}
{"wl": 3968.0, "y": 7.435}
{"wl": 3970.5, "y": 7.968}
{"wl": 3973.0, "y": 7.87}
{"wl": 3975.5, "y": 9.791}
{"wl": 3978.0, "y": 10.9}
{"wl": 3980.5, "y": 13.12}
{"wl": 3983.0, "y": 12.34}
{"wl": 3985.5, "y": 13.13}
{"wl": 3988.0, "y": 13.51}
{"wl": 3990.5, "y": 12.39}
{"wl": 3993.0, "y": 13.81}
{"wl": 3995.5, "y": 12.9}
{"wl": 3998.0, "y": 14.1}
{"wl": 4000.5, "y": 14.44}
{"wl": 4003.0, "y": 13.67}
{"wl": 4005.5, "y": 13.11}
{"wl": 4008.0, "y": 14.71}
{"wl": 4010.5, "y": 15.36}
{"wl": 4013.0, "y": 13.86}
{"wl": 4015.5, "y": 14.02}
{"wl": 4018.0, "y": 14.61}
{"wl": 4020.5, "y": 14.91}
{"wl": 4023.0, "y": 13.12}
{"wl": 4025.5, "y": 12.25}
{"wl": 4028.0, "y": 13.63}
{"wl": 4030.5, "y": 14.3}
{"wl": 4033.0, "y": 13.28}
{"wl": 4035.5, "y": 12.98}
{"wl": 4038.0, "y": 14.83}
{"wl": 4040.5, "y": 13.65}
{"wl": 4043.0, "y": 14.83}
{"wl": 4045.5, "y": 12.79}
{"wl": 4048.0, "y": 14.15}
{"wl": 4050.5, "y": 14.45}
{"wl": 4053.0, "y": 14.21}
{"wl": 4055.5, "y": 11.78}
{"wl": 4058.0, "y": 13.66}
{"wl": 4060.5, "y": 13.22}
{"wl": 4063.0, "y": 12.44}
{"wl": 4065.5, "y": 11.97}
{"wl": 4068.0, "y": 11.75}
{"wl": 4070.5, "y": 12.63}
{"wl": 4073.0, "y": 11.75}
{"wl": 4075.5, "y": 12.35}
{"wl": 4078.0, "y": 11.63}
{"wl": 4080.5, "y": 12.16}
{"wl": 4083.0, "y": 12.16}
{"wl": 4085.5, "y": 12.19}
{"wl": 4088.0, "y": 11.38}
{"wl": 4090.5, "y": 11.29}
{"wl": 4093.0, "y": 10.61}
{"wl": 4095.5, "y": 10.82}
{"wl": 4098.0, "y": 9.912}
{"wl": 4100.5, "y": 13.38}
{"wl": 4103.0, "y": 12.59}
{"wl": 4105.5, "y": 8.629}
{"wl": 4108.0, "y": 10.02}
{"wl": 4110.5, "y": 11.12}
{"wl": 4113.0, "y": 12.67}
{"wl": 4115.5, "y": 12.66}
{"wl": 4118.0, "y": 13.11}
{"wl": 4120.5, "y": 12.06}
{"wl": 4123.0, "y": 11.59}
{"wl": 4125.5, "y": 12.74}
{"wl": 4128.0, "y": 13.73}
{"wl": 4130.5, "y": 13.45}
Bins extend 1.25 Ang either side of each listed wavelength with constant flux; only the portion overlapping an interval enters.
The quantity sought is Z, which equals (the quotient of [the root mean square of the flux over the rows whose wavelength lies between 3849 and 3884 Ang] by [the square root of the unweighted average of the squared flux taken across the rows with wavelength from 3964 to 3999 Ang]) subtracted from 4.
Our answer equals 2.98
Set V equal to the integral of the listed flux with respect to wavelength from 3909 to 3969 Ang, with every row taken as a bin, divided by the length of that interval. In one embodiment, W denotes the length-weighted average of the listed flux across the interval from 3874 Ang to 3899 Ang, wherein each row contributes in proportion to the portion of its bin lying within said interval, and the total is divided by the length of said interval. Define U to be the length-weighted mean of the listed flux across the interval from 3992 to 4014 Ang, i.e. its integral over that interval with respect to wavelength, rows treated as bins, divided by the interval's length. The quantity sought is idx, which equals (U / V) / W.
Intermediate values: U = 14.0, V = 10.8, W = 9.7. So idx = 0.13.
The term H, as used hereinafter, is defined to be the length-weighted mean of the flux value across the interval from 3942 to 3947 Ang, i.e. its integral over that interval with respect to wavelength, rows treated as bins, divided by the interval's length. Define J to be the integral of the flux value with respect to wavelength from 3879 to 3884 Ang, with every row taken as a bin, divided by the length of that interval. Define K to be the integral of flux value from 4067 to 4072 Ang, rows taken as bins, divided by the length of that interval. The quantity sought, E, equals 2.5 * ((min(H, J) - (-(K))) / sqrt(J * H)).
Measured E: 5.05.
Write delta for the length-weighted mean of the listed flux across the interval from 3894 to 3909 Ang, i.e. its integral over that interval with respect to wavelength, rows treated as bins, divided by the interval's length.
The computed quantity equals 10.9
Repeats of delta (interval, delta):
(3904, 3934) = 11.0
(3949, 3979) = 10.0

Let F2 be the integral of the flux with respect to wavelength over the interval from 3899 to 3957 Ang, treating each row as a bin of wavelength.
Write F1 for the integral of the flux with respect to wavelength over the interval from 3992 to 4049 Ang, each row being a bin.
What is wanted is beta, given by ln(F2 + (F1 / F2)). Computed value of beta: 6.46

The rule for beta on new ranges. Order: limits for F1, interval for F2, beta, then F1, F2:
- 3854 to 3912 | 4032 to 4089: 6.60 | 639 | 734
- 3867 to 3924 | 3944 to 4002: 6.50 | 618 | 663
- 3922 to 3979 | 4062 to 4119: 6.50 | 581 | 667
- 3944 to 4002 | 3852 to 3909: 6.44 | 663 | 625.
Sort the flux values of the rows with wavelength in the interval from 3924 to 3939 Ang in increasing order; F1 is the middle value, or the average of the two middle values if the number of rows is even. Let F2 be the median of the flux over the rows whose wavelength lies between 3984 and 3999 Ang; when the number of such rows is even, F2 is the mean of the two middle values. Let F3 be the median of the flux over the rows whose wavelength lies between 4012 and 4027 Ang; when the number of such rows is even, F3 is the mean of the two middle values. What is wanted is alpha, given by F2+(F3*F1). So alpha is 151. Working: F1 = 10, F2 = 13.3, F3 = 13.9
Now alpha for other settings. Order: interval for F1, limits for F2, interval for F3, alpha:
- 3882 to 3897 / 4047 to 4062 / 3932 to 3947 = 110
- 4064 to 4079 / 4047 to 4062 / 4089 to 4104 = 145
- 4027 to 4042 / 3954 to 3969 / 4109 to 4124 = 178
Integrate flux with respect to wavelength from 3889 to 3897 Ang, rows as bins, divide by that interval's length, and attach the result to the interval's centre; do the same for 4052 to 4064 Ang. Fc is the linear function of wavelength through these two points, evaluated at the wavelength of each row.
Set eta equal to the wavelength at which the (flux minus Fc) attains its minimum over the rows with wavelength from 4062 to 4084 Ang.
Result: 4078.0 Ang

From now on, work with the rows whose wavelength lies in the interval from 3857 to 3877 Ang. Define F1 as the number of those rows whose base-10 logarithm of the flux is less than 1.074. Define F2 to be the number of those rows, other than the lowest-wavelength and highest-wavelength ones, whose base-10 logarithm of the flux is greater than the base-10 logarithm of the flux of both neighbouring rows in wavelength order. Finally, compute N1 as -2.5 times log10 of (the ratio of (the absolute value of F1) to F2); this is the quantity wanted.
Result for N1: -0.4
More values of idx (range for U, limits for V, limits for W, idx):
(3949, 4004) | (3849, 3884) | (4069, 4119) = 0.08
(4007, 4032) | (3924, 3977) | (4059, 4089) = 0.11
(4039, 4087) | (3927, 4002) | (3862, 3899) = 0.11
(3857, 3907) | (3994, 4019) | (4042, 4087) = 0.06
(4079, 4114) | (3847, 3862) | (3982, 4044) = 0.07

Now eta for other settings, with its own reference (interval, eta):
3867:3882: 3880.5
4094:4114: 4105.5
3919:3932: 3930.5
